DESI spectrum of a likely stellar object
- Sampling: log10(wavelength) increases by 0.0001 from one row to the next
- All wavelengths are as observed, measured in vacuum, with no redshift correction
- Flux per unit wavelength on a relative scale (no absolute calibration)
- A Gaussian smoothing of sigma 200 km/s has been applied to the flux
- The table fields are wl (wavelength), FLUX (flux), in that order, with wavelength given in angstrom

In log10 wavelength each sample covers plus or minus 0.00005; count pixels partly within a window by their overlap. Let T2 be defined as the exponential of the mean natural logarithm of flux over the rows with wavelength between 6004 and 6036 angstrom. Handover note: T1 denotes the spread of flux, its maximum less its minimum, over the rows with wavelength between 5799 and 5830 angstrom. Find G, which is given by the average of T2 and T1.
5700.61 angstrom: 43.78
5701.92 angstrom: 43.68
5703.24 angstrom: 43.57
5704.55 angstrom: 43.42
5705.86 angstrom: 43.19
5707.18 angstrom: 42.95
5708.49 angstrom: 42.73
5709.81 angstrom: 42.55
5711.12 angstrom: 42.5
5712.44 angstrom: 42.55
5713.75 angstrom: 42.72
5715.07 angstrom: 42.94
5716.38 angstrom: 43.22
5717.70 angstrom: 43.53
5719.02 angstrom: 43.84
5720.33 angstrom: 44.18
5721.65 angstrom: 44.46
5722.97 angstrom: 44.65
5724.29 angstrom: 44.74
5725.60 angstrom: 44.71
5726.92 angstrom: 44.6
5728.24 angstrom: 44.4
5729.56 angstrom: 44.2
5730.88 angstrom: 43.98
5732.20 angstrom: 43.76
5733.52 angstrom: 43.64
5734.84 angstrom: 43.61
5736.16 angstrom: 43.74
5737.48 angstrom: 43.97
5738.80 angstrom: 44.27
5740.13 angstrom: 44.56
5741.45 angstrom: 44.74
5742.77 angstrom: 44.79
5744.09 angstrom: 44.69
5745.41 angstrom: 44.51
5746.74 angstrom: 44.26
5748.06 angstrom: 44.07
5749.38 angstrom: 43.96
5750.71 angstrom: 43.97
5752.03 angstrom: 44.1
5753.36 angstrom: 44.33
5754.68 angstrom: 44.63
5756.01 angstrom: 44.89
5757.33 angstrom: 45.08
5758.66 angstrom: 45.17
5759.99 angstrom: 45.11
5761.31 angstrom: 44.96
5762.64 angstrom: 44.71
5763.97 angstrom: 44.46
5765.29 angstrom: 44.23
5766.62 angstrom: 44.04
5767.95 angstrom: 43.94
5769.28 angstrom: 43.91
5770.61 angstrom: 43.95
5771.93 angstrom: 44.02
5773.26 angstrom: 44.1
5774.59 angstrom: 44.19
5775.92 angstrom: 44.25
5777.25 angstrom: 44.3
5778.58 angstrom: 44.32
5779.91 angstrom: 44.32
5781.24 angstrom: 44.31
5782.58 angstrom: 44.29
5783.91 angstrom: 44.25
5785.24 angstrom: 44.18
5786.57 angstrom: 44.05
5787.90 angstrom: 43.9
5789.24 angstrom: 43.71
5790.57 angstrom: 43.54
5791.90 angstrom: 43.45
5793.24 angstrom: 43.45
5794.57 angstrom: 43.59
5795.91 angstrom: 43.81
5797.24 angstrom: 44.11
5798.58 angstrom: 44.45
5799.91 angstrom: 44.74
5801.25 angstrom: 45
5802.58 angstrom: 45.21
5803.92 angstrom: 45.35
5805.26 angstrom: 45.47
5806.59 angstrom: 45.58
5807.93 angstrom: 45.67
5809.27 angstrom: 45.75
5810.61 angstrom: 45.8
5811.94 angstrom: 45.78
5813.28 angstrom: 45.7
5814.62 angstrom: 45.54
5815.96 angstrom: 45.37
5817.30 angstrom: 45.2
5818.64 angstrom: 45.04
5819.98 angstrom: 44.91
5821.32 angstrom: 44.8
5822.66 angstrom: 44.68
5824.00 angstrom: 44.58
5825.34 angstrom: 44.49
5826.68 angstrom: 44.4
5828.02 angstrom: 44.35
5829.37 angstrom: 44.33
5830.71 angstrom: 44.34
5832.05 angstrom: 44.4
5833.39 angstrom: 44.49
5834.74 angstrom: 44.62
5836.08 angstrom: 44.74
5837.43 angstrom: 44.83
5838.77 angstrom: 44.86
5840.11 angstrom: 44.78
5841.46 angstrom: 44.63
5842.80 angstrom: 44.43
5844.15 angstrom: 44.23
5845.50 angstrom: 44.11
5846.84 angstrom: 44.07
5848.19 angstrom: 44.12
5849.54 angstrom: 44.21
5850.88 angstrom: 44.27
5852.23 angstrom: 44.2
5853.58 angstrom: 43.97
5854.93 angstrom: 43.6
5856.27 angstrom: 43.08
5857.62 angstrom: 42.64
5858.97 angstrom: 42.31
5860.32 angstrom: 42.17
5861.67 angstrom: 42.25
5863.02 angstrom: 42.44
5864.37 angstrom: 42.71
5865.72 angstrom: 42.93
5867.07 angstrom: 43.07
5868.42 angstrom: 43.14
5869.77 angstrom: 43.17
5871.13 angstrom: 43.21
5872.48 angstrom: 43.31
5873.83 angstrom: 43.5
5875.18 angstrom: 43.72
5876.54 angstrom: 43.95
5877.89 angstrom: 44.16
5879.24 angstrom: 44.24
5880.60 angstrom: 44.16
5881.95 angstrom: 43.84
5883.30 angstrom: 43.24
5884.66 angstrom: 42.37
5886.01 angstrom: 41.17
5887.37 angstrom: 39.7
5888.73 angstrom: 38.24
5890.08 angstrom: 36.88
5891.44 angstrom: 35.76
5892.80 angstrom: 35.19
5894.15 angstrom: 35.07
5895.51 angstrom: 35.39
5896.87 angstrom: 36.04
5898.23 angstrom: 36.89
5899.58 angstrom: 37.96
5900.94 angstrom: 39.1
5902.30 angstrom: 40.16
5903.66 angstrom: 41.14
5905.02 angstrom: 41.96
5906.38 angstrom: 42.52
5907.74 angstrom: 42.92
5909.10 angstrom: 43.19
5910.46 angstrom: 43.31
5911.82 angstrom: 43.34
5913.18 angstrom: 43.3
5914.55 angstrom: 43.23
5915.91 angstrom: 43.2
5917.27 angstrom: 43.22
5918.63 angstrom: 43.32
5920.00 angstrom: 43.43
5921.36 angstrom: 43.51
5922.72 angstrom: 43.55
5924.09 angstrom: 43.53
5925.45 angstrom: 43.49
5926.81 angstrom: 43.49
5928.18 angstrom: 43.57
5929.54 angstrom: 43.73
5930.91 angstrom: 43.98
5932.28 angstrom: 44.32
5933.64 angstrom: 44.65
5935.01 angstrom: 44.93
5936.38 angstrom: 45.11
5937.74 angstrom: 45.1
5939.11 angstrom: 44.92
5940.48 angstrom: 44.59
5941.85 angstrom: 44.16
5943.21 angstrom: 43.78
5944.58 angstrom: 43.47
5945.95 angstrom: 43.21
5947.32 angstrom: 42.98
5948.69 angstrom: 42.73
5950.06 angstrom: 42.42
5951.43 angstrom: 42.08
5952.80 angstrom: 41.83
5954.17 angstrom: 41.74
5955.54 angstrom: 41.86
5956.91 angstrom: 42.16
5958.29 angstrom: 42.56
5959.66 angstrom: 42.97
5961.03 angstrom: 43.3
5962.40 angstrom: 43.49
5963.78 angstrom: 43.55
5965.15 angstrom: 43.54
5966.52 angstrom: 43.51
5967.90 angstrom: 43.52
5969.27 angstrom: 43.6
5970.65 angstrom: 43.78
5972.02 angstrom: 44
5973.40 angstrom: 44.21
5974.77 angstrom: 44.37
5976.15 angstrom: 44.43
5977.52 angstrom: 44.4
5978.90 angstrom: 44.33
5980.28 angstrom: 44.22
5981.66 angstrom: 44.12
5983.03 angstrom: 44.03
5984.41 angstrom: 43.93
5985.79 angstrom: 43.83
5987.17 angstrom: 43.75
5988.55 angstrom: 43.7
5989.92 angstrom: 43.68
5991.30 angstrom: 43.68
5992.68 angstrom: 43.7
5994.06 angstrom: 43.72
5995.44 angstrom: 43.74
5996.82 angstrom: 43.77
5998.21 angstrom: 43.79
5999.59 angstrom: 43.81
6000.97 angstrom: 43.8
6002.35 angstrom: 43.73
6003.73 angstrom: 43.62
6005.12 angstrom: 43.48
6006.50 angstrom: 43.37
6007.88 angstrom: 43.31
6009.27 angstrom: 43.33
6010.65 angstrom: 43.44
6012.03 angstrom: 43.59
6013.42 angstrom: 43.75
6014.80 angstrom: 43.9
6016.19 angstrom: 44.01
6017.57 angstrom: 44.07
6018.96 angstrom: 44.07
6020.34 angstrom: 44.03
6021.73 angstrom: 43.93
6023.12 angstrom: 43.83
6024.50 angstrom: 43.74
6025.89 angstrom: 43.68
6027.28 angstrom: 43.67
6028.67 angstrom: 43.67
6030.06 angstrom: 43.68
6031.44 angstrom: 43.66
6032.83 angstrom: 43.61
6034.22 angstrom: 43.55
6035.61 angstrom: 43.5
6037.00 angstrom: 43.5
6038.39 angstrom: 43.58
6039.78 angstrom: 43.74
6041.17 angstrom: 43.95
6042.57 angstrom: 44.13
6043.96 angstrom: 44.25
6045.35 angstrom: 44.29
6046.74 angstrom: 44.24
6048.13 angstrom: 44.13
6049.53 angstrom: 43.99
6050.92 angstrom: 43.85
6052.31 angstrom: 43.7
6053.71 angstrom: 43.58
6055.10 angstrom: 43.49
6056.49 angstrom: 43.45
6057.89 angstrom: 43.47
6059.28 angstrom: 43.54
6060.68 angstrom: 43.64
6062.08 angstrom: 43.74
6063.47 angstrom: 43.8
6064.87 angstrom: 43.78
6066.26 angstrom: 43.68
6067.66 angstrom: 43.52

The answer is 22.6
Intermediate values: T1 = 1.5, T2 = 43.7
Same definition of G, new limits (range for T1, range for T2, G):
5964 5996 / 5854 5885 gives 22.0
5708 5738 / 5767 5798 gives 23.1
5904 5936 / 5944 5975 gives 23.0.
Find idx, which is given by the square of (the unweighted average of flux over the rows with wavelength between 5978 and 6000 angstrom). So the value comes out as 1924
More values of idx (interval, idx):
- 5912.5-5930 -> 1886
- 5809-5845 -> 2012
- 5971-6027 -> 1923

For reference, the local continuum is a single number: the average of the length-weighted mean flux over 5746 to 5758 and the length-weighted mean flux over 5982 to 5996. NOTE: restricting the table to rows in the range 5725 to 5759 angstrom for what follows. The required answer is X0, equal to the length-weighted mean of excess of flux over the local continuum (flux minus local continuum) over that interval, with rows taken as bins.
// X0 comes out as 0.24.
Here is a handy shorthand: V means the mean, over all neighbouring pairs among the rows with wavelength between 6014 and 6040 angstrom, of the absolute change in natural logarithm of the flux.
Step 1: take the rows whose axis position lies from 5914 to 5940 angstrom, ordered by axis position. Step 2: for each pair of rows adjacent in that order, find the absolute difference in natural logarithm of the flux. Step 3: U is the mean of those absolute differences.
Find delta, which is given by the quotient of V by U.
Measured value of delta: 0.45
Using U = 0.0028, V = 0.0013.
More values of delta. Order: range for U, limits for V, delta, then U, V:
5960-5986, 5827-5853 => 0.88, 0.0023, 0.0020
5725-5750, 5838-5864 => 1.10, 0.0039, 0.0043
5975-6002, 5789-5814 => 3.01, 0.0011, 0.0034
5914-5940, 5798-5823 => 1.07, 0.0028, 0.0030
